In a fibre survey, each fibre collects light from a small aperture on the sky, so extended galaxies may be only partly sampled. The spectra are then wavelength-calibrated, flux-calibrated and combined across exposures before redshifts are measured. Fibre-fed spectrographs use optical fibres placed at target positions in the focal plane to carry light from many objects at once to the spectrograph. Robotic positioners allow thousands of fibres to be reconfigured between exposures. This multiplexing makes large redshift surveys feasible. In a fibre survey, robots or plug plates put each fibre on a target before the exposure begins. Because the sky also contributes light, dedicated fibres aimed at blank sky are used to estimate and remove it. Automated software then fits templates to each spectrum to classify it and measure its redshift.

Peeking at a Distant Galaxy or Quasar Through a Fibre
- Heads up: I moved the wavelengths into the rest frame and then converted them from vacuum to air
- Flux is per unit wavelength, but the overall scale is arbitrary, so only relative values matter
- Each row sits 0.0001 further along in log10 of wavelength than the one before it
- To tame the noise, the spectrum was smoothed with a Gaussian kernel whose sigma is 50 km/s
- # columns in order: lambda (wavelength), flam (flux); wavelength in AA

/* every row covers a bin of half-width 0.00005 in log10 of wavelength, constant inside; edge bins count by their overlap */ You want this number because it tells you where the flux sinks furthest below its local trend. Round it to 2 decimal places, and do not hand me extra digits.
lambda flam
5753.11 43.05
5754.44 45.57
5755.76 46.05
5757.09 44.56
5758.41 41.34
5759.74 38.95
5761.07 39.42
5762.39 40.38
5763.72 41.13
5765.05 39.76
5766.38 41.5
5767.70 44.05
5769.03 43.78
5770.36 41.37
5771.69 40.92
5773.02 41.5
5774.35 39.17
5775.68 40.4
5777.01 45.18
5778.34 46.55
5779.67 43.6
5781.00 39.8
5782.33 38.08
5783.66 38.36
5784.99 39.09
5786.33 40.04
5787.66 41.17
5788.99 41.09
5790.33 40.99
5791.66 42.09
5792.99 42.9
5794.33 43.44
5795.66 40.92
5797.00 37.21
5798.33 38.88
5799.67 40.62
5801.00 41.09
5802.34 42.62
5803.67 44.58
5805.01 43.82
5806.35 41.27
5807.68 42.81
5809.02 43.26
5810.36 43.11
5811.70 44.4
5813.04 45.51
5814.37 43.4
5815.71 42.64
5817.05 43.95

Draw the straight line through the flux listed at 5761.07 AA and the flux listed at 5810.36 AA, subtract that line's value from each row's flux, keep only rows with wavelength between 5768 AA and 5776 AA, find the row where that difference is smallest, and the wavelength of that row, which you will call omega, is 5774.35 AA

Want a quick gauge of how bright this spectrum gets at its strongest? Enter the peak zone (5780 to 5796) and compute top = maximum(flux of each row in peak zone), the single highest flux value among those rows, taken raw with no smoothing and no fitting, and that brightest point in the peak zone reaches 43.44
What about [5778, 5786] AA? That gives 46.55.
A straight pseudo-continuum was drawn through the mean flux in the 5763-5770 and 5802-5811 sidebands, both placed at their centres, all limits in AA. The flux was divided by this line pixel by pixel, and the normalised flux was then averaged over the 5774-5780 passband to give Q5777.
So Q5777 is 1.02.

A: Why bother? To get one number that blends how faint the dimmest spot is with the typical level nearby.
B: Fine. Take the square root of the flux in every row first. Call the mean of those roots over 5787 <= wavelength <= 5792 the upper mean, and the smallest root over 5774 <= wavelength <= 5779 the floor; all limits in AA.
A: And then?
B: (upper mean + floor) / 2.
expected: 6.34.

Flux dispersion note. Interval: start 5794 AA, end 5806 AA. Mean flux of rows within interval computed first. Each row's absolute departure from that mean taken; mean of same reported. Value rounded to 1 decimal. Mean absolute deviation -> 1.9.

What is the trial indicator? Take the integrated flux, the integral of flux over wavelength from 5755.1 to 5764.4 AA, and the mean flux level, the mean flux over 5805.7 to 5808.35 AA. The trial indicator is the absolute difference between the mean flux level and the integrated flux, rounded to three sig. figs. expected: 345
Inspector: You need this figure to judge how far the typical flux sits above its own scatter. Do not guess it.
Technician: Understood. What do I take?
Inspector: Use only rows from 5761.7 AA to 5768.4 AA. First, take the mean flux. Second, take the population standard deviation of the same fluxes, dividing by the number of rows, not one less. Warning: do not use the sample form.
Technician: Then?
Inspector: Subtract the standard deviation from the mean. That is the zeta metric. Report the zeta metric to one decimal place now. 39.9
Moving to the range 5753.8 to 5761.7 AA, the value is 39.8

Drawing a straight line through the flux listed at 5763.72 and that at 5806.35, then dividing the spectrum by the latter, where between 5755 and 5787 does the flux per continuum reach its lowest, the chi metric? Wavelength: 5782.33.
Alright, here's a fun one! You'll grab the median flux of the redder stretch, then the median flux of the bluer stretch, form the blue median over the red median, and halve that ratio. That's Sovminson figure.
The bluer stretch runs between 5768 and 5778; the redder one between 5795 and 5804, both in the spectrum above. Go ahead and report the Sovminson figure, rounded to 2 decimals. 0.51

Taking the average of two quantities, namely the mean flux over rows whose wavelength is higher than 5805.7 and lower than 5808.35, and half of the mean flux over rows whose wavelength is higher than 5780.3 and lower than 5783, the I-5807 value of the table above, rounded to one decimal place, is 30.8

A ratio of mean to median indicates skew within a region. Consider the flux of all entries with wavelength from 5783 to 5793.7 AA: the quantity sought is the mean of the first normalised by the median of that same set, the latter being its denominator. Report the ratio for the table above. 0.99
